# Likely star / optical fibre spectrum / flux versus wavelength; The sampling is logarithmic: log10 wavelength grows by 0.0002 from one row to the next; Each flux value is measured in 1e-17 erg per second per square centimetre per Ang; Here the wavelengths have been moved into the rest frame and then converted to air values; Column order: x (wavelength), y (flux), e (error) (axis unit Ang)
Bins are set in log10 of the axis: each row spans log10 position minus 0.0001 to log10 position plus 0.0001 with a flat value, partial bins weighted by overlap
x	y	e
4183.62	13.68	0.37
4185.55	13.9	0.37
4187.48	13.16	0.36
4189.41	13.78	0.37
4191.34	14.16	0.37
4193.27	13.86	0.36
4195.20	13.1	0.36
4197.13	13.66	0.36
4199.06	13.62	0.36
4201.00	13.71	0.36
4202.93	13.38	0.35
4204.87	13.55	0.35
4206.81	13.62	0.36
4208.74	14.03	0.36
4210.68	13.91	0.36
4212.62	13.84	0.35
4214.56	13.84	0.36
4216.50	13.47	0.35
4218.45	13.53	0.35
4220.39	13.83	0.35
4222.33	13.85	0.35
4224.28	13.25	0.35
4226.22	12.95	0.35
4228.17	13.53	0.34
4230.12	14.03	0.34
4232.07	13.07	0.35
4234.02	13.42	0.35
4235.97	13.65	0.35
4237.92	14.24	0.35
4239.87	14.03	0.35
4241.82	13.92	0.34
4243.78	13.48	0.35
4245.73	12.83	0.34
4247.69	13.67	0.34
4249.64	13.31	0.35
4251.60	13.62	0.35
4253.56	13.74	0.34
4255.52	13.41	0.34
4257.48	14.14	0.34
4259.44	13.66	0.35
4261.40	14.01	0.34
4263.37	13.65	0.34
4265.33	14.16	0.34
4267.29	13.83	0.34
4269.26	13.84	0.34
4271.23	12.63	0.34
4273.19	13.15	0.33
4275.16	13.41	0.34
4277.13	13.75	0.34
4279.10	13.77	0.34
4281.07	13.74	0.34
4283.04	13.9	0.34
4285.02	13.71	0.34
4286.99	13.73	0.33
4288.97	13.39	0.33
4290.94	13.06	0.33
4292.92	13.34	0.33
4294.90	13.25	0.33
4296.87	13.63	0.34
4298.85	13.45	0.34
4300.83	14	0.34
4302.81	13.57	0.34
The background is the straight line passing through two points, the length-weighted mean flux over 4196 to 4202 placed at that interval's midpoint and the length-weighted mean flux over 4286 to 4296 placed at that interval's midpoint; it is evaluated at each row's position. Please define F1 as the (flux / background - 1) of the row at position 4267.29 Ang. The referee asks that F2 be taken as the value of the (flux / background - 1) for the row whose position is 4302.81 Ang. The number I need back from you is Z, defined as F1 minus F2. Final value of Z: 0.011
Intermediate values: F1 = 0.029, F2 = 0.02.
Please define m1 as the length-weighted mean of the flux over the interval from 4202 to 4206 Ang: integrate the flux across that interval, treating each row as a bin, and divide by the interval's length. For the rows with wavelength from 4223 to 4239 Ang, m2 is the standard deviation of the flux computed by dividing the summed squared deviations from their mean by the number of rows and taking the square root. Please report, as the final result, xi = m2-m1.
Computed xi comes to -13.03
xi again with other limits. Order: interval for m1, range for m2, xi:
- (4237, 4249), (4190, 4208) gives -13.41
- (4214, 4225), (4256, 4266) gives -13.40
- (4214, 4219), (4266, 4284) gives -13.18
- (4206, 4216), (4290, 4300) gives -13.65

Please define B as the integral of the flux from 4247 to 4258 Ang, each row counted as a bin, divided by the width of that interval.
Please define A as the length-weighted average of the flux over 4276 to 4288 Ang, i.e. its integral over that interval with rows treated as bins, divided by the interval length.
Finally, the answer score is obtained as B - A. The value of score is -0.1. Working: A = 13.8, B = 13.6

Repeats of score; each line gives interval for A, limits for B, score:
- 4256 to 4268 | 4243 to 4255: -0.5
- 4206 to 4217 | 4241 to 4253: -0.3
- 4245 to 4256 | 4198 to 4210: 0.2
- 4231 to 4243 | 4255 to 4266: 0.1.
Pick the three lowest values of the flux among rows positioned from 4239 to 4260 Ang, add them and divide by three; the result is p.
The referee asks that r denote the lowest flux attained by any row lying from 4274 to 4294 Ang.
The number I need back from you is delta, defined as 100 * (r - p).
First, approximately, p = 13.2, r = 13.06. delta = -12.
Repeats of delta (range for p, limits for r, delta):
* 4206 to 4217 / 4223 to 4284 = -101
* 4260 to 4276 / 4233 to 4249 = -23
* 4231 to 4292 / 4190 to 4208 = 26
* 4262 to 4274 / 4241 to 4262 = -31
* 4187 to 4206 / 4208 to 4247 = -38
